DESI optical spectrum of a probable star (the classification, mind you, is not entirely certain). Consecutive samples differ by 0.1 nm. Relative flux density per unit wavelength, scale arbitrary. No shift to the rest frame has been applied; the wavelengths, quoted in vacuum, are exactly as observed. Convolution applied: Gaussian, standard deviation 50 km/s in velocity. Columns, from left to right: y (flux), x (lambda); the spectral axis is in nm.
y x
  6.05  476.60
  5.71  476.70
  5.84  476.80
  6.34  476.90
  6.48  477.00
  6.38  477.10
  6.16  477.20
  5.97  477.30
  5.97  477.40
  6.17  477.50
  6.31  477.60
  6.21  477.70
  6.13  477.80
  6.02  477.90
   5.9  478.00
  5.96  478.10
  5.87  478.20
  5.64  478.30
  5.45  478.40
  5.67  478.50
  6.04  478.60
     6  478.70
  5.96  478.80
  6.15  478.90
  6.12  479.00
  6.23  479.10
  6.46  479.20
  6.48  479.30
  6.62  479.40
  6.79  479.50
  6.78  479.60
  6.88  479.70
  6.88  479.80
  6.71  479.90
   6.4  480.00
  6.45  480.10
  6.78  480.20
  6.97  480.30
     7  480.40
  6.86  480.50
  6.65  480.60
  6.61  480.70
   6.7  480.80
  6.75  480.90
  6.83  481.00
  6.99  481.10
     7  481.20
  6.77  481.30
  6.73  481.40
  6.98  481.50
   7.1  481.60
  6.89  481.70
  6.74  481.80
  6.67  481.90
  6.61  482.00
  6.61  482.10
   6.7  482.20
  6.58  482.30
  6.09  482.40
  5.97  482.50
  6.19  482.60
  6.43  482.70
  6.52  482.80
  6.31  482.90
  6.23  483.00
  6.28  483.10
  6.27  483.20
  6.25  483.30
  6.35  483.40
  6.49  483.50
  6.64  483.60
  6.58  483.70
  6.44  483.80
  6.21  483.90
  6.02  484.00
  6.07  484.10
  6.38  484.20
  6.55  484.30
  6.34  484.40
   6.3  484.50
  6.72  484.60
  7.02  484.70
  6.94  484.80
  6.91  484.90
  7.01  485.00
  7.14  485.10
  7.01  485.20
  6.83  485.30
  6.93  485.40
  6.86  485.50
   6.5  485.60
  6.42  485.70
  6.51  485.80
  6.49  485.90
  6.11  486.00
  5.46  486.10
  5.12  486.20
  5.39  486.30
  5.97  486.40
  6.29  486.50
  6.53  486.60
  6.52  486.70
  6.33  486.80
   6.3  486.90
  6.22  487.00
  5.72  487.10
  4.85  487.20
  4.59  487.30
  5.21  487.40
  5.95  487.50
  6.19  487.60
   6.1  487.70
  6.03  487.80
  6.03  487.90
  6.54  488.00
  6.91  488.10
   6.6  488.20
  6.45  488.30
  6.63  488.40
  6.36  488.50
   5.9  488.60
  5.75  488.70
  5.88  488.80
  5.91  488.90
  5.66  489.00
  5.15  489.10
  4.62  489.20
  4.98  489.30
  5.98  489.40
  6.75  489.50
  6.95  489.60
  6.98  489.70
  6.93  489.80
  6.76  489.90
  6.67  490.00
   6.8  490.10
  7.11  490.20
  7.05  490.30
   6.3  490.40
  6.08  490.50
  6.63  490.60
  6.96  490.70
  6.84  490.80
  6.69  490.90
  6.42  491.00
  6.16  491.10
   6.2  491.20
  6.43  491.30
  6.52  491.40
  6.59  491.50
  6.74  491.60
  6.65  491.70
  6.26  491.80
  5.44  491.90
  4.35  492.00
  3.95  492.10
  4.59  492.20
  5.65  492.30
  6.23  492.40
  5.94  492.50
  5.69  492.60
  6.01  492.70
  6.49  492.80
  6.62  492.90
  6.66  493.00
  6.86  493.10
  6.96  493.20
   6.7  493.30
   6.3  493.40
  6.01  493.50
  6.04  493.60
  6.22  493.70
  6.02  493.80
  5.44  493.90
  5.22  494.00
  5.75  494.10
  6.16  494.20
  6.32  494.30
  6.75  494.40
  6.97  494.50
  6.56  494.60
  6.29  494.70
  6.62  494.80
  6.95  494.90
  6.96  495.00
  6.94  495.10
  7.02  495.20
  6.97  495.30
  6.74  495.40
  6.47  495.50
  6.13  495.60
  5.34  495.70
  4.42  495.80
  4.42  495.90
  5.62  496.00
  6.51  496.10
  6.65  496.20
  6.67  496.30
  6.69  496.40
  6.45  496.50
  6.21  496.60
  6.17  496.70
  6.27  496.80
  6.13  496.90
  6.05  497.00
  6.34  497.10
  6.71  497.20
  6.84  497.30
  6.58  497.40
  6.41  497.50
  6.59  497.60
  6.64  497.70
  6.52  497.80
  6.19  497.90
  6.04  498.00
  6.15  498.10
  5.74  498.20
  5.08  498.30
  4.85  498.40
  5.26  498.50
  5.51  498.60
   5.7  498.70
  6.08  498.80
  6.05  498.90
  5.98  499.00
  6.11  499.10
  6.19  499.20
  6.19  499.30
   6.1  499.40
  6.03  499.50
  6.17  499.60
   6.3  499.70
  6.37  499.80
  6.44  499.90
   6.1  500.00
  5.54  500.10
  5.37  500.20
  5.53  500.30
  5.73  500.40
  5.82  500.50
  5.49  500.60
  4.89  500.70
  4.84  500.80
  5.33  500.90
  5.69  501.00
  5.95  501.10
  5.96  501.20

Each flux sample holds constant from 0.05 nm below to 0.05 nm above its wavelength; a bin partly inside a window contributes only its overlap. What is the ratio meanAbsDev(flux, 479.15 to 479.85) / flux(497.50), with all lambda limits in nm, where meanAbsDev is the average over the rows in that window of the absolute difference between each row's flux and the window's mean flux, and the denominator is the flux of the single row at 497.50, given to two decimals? 0.02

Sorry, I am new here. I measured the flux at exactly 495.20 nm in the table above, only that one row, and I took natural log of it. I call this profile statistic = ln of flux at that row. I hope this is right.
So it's 1.949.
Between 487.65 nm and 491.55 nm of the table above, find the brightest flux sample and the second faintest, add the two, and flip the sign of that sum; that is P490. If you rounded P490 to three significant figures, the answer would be -12.1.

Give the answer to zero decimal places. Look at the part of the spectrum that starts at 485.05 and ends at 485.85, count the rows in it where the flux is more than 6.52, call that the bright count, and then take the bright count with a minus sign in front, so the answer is -5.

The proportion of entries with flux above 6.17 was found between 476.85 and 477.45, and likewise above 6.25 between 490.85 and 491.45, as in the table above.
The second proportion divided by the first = 1.3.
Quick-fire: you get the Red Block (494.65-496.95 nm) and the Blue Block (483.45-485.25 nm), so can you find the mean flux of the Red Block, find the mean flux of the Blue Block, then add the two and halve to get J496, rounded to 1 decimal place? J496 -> 6.4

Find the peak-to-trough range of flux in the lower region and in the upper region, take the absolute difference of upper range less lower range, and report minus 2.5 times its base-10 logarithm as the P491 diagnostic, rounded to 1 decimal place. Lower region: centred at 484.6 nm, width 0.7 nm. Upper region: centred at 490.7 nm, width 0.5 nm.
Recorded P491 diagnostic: 2.0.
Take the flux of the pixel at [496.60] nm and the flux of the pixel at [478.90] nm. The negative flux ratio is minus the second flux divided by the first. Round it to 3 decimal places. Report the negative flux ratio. -0.990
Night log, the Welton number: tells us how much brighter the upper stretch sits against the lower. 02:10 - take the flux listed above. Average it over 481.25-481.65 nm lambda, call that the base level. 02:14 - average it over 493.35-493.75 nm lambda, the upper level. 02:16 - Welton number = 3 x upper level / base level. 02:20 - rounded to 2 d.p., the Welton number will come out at 2.67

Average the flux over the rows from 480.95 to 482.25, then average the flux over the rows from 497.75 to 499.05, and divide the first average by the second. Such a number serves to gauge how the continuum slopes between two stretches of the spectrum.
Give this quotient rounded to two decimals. 1.18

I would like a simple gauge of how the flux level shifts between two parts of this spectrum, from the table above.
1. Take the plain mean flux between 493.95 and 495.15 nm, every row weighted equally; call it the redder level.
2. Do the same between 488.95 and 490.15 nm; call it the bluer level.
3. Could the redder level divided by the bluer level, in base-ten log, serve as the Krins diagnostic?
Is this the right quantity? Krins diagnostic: 0.019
